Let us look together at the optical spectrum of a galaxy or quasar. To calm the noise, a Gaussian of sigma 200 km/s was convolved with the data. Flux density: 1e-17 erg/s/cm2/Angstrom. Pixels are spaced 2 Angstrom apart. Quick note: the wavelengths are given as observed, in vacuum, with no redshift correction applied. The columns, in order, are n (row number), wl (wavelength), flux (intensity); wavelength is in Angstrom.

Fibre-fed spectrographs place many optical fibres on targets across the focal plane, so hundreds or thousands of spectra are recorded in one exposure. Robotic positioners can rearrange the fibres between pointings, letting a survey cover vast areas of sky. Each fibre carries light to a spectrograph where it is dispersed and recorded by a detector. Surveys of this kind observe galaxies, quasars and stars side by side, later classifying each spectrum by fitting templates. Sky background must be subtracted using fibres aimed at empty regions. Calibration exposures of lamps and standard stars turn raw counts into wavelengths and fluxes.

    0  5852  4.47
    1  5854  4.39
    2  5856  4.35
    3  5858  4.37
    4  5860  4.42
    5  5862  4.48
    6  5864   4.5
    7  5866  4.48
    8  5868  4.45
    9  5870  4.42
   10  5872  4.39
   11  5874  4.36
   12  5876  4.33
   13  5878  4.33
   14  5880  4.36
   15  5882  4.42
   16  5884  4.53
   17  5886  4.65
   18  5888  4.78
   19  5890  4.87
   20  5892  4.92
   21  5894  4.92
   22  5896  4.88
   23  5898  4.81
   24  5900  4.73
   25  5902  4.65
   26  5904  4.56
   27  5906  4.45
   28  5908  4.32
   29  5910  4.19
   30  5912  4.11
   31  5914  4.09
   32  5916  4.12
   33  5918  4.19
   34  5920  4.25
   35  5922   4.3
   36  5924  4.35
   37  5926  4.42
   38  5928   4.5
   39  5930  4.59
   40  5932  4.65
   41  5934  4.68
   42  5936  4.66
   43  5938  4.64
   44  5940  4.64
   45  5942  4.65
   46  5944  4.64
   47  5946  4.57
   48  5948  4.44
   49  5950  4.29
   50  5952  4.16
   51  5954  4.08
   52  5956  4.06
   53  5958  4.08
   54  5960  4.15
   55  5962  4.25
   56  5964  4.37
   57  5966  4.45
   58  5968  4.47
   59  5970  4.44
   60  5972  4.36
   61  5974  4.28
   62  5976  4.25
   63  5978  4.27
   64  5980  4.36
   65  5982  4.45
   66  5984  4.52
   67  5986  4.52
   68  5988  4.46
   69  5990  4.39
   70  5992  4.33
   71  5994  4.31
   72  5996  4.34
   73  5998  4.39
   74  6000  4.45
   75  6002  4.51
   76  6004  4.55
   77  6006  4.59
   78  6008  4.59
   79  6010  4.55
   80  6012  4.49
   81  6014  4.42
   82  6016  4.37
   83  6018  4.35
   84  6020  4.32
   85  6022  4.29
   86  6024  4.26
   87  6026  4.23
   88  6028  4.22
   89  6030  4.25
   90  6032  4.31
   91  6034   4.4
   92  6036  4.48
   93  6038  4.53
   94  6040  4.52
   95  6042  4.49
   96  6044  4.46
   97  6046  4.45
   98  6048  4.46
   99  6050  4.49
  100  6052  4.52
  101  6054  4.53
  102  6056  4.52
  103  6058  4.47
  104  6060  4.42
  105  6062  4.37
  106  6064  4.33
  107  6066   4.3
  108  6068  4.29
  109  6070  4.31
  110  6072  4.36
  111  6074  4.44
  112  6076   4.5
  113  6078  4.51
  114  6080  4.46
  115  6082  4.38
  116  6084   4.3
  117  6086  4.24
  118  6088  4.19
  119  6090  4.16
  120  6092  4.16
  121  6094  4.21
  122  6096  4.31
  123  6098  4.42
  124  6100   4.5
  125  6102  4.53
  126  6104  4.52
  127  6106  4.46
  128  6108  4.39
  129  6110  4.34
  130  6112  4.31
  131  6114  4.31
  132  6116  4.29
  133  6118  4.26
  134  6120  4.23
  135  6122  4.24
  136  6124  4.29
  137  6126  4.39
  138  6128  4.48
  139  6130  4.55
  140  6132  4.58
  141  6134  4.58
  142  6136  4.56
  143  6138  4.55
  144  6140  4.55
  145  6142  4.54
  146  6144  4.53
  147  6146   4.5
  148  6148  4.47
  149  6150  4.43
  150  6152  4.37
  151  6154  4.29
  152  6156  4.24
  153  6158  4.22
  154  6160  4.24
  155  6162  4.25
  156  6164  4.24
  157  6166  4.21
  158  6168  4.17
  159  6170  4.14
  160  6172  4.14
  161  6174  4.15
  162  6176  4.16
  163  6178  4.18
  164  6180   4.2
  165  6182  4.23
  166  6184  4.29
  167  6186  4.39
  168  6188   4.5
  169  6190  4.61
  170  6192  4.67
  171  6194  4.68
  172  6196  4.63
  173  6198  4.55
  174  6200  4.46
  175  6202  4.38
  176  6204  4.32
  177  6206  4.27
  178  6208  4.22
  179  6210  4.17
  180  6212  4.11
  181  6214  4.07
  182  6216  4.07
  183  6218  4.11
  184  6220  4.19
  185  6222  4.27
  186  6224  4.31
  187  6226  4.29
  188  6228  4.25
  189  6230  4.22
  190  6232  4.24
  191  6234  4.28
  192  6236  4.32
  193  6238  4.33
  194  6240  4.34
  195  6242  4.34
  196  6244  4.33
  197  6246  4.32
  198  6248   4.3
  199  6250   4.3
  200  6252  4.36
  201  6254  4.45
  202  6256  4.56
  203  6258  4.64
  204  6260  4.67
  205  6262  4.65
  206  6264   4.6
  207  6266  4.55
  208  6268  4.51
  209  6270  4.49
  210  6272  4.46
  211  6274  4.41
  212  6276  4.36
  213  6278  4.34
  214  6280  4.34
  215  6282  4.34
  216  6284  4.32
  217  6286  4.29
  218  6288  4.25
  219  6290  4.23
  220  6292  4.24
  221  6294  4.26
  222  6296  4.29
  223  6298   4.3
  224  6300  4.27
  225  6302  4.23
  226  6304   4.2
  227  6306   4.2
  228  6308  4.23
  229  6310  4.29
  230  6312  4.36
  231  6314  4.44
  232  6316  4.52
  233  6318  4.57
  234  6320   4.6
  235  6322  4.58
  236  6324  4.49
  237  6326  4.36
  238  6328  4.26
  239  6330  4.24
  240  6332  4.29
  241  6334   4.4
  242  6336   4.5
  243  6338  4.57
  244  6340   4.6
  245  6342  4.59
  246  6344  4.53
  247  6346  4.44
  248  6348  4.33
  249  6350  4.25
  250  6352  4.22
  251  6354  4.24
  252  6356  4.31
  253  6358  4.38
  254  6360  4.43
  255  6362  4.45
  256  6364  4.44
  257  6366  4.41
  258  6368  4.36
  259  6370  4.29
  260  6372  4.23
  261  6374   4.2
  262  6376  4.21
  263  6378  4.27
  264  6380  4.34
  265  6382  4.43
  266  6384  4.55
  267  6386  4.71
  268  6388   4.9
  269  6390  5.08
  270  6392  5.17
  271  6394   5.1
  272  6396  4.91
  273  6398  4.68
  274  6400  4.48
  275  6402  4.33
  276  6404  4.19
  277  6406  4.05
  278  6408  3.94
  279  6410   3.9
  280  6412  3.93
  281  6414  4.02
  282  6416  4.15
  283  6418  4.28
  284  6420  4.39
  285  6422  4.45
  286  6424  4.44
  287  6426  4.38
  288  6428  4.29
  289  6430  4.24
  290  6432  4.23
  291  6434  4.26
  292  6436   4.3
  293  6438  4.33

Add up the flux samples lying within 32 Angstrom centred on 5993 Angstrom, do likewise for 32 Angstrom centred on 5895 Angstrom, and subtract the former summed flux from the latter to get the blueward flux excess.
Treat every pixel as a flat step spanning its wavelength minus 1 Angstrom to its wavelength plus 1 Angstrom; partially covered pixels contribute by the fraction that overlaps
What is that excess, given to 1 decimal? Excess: 3.0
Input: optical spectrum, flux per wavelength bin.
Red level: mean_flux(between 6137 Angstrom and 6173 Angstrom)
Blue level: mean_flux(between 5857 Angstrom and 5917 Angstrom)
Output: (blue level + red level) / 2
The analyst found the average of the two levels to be 4.42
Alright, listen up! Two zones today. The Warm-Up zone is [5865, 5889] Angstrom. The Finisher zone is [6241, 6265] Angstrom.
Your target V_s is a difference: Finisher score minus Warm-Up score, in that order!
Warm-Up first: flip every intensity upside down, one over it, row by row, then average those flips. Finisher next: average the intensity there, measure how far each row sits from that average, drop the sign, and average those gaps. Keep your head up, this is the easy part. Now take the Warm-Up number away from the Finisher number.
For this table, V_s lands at -0.09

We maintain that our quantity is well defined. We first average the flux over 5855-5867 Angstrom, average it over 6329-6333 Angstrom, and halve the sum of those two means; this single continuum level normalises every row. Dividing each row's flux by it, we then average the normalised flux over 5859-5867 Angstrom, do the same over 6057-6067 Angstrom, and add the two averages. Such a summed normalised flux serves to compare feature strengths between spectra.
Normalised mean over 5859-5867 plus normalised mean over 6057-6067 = 2.03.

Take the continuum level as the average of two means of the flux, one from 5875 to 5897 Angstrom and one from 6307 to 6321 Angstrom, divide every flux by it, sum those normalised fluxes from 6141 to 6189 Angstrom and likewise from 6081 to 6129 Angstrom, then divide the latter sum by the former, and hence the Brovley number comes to 1.01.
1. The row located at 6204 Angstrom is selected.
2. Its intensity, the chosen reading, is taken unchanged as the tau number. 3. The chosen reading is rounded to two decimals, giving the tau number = 4.32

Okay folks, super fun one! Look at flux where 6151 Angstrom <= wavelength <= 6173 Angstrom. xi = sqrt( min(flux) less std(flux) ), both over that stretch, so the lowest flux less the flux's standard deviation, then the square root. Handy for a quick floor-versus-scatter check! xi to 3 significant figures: 2.02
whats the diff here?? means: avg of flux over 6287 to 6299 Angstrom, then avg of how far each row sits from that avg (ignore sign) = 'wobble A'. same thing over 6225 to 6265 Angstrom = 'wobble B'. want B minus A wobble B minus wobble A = 0.101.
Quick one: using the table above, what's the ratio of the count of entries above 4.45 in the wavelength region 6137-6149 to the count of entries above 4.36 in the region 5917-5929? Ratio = 3.0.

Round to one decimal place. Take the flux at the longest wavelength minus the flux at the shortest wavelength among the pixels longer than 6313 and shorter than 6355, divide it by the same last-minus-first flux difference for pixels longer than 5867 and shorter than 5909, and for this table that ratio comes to 1.5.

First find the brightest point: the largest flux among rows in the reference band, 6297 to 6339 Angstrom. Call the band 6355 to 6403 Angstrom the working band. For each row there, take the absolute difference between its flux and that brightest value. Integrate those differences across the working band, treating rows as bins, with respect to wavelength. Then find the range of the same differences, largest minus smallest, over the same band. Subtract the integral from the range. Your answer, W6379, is -12.4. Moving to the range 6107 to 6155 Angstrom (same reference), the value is -8.4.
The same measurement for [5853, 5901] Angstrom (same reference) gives -9.3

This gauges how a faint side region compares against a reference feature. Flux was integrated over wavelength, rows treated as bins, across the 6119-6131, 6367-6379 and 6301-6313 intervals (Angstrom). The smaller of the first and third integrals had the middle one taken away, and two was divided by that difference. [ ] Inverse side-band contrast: -20.0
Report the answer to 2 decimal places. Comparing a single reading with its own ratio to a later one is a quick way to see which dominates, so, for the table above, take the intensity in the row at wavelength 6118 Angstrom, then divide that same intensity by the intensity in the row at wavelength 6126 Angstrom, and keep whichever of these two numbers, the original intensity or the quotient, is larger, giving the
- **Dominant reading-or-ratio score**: 4.26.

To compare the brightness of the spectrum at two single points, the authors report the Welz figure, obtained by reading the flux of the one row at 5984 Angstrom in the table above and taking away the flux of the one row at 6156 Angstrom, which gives 0.28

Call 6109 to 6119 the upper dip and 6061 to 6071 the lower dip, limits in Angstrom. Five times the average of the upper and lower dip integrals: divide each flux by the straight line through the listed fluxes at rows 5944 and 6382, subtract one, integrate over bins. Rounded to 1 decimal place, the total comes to -2.8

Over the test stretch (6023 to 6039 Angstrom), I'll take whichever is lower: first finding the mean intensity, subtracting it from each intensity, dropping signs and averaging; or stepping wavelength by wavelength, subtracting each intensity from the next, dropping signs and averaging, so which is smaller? 0.05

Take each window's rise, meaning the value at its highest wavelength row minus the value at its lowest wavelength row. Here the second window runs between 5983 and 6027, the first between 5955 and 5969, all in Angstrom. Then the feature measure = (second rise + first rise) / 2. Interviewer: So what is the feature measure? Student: 0.06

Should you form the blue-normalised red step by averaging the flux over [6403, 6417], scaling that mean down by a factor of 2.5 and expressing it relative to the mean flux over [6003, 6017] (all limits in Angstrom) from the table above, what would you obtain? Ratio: 0.36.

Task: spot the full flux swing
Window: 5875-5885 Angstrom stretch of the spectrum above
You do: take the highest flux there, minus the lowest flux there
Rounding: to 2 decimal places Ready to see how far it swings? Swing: 0.20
